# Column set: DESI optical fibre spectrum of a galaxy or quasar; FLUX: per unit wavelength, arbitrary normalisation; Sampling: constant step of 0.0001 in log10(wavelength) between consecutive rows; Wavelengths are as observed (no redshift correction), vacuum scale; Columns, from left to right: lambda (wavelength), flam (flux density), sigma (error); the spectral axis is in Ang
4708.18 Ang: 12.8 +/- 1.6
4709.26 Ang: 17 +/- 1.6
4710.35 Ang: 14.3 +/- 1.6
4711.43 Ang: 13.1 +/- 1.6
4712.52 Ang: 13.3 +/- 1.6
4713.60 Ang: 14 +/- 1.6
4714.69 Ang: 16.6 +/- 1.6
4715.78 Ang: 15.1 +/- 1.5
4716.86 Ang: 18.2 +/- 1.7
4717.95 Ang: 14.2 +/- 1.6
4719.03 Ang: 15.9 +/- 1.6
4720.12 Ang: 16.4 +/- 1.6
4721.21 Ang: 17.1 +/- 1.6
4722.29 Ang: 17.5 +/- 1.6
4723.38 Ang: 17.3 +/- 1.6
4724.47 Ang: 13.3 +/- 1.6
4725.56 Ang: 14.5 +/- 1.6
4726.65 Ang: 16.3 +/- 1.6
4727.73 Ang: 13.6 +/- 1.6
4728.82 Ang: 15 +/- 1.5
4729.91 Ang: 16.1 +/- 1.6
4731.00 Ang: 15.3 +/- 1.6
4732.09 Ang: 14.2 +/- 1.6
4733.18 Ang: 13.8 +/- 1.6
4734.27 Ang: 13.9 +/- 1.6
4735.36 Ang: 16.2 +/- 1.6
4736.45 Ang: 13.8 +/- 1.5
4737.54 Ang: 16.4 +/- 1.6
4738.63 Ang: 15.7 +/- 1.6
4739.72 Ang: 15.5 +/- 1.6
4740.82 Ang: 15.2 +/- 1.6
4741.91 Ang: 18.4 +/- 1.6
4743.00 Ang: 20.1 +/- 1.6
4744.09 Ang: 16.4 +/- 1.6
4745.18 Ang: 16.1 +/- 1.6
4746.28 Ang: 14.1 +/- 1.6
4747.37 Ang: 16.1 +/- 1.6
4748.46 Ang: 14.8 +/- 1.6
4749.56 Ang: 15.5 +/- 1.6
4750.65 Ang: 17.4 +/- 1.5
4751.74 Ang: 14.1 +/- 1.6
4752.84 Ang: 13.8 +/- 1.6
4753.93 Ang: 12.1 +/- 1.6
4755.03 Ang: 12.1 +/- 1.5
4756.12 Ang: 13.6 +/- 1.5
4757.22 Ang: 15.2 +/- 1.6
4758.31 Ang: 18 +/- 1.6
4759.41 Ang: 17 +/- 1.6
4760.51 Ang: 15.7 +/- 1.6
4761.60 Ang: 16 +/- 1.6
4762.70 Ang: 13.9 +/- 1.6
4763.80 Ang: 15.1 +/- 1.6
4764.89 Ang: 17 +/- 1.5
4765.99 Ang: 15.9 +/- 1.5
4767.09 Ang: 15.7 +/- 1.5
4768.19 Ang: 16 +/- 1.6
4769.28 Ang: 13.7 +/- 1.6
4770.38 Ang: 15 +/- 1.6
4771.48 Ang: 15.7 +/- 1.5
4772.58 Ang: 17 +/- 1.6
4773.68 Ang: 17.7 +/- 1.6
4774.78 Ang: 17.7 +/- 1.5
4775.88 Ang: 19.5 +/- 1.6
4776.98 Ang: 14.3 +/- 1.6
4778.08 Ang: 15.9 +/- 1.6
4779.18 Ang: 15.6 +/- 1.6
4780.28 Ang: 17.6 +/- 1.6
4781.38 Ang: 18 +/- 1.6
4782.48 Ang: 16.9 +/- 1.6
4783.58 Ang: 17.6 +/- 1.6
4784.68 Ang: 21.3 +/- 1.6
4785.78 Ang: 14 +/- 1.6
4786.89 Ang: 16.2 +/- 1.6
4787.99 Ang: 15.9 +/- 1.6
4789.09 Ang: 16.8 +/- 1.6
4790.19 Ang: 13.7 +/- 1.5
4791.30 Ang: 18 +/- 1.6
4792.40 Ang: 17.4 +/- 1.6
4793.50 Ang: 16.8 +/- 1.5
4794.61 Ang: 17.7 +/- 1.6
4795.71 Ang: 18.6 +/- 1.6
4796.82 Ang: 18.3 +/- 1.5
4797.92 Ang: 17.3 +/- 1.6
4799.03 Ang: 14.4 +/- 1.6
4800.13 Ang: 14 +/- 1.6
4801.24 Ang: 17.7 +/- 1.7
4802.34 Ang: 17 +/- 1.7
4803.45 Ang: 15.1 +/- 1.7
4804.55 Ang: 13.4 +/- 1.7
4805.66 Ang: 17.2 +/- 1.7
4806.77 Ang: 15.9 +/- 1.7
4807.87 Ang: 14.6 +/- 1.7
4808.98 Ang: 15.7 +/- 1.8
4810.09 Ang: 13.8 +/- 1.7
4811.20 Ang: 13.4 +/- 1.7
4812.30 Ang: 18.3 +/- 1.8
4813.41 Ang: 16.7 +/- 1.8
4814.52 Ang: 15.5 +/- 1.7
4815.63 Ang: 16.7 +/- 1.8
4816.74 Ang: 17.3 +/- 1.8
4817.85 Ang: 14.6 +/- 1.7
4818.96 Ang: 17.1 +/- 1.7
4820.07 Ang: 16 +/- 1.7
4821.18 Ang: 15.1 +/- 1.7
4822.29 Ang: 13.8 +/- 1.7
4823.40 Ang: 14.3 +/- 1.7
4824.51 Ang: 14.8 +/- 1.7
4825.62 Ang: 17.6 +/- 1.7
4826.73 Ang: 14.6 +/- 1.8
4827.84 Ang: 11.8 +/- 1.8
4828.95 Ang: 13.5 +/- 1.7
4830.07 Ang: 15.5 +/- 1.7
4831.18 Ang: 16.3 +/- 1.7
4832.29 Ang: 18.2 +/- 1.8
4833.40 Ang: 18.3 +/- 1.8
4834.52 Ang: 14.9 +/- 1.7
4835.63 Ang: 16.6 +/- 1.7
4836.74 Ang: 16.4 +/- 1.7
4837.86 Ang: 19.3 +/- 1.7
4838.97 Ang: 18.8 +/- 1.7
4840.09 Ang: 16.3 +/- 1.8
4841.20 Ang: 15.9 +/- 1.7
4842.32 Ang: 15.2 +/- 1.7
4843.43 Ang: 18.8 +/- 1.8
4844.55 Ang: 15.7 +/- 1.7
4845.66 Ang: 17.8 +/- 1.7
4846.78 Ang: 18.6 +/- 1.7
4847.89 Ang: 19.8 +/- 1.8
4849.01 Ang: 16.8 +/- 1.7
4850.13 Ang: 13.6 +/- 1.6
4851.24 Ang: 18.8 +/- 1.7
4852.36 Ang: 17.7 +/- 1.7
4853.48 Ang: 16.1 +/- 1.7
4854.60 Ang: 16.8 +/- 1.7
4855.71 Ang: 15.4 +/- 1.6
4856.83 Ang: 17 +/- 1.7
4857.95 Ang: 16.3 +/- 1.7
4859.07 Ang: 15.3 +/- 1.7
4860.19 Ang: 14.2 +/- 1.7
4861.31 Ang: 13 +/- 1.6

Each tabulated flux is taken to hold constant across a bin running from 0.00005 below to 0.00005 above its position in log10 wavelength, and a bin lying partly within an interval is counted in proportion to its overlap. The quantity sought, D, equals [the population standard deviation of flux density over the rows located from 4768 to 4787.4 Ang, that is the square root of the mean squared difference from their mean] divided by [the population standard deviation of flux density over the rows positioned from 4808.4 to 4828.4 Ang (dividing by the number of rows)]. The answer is 1.1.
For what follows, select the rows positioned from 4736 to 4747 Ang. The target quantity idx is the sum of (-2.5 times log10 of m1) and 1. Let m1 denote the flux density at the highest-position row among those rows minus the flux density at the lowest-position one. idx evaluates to 2.3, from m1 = 0.3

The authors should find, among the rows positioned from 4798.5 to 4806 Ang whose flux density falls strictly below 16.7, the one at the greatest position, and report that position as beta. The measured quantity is 4804.55 Ang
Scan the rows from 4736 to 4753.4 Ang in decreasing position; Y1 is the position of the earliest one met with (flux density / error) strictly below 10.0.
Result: 4752.84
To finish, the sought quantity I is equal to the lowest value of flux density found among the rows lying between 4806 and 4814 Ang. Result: 13.4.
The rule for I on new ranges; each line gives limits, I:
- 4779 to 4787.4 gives 14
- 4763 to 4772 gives 13.7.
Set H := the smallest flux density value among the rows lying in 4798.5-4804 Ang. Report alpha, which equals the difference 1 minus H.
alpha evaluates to -13.0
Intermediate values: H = 14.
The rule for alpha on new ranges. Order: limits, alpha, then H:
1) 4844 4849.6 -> -14.7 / 15.7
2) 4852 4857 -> -14.4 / 15.4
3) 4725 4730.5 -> -12.6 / 13.6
